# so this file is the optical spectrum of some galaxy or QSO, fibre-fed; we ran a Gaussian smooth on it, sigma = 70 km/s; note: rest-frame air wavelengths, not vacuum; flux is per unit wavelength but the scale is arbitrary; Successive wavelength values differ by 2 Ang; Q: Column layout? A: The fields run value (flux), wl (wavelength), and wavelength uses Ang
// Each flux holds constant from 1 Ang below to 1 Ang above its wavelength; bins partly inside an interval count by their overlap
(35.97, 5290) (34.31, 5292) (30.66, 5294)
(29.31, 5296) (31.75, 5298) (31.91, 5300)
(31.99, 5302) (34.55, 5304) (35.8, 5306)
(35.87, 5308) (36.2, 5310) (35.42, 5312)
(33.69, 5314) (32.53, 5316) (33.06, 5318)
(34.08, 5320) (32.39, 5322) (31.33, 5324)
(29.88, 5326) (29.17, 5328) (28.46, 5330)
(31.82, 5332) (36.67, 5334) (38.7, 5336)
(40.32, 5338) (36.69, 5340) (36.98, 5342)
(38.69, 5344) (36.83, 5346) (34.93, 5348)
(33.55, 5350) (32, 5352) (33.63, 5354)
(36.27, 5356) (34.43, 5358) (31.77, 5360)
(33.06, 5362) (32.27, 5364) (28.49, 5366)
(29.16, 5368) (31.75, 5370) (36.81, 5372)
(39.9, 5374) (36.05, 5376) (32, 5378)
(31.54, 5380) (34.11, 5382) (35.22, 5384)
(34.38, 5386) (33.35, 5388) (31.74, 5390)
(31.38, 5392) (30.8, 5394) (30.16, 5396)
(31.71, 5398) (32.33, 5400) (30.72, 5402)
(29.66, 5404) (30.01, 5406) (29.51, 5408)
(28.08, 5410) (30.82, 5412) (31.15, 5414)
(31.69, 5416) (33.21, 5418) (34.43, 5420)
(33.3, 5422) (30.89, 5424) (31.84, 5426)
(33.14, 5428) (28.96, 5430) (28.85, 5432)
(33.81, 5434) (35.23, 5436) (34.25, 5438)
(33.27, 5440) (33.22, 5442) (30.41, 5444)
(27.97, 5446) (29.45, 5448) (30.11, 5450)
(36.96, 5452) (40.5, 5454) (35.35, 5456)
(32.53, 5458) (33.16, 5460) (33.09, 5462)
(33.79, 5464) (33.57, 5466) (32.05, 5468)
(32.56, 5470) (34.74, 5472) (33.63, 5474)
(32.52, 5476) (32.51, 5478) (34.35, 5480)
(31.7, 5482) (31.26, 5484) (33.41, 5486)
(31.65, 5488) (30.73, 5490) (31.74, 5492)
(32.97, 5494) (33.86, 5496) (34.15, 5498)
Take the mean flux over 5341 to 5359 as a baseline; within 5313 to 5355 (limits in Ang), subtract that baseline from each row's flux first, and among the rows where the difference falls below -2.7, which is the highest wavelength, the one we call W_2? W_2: 5352 Ang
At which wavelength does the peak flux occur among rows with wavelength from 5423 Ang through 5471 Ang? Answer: 5454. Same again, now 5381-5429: 5384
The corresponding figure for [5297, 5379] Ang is 5338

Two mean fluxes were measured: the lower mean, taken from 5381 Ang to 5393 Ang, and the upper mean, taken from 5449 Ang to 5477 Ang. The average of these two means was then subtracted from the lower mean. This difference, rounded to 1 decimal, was -0.3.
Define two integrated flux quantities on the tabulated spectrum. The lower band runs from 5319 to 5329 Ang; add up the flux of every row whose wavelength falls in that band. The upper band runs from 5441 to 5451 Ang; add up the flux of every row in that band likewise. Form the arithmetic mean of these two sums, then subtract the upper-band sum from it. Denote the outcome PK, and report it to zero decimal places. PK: 3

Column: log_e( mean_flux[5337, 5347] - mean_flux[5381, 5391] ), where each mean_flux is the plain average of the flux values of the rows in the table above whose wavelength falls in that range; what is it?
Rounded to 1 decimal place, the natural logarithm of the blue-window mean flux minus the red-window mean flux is 1.4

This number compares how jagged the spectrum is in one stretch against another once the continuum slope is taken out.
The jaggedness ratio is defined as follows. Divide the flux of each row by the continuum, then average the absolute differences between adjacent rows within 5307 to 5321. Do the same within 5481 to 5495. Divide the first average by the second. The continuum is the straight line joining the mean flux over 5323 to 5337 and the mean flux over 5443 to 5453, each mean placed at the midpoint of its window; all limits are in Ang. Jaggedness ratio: 0.70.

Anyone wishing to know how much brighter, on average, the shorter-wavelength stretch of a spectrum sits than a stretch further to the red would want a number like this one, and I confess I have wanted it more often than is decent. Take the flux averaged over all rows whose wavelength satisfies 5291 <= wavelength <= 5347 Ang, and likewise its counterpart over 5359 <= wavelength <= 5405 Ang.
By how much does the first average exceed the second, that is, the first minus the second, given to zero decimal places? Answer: 1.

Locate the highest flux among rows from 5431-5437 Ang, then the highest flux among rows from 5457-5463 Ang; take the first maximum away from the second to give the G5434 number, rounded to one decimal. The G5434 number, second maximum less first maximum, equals -2.1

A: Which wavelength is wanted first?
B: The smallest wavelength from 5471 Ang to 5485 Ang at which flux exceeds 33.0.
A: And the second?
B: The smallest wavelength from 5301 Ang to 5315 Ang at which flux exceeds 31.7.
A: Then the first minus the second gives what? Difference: 170 Ang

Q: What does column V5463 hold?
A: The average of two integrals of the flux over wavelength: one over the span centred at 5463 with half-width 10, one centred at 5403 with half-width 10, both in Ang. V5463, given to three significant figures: 645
